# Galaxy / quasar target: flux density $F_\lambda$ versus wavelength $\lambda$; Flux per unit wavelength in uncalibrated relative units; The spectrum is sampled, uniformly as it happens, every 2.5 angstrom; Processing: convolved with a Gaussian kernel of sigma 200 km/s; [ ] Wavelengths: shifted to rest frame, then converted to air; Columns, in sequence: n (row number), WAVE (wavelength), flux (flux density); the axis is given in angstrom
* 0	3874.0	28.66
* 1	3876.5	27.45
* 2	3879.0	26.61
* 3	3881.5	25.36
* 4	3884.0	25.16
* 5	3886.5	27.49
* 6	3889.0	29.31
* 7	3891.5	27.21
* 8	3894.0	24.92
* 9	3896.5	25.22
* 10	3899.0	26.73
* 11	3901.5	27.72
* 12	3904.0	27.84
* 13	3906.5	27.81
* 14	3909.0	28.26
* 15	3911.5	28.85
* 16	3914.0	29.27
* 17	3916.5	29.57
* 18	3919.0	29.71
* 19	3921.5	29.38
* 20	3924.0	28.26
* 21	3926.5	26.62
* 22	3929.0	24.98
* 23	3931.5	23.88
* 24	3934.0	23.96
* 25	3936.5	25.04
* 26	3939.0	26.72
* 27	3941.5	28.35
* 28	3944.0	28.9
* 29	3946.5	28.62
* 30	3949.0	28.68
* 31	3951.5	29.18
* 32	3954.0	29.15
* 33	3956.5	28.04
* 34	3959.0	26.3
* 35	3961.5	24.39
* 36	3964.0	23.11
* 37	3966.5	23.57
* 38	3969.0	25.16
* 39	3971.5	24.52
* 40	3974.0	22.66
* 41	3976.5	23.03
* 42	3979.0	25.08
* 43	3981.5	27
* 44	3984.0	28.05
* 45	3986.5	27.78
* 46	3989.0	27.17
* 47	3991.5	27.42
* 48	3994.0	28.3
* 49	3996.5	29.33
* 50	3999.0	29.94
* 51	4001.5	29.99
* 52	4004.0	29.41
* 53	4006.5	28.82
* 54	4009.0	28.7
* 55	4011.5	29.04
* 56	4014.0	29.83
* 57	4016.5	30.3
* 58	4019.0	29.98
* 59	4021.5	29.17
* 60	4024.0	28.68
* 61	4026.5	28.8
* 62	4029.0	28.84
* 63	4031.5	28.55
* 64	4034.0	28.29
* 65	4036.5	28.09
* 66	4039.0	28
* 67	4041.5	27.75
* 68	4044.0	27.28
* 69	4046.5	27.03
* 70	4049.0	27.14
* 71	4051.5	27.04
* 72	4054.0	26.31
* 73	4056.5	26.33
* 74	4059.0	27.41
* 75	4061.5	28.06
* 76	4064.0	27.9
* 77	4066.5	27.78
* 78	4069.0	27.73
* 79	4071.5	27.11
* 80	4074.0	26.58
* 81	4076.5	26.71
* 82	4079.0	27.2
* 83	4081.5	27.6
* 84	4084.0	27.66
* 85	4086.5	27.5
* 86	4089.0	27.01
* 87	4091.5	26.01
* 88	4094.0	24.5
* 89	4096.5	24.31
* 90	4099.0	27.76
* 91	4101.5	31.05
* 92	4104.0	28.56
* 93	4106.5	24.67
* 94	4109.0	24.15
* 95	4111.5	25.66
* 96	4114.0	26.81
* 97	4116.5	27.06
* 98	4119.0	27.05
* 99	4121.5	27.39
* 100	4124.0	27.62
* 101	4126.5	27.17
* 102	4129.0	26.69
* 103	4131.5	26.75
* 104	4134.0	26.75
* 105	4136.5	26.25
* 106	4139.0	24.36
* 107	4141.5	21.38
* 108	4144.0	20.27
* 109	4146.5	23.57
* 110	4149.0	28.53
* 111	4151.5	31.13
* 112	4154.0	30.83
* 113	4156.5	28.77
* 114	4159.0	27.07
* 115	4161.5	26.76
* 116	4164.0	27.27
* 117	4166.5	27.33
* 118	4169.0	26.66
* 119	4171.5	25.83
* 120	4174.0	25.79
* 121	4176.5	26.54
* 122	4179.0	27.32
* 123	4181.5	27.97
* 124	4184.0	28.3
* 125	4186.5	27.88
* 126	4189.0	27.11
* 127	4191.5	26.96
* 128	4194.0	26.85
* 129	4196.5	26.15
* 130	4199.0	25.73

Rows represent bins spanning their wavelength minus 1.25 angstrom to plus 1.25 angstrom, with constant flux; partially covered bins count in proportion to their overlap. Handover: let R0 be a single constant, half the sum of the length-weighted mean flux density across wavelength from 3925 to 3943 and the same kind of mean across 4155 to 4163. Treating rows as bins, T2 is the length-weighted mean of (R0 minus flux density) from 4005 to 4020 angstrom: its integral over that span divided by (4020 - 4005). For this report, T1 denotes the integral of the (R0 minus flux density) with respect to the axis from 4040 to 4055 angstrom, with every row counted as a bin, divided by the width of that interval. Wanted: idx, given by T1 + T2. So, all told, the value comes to -3.2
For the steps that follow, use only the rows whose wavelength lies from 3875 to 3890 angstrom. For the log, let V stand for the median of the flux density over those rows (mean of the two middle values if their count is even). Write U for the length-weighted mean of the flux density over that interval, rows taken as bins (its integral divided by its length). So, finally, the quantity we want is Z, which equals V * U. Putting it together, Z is 727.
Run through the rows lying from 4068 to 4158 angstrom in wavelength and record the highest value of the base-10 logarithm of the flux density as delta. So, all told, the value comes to 1.49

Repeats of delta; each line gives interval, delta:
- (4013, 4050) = 1.48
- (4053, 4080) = 1.45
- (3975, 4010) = 1.48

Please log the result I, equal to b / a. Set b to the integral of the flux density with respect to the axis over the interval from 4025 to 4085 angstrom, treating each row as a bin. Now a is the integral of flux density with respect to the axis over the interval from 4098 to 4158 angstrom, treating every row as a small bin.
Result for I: 1.033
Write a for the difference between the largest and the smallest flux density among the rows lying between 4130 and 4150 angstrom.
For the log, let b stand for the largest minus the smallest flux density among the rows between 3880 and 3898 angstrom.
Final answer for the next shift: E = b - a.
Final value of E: -3.9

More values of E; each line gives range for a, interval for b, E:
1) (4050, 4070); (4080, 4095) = 1.4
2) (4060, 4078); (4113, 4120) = -1.2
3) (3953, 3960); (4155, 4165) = -0.8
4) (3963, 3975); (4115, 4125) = -1.9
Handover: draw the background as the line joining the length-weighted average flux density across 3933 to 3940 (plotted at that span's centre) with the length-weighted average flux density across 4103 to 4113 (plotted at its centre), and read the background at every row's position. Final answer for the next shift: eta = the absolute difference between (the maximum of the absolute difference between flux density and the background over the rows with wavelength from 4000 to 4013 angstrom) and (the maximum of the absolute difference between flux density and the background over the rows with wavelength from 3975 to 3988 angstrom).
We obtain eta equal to 1.9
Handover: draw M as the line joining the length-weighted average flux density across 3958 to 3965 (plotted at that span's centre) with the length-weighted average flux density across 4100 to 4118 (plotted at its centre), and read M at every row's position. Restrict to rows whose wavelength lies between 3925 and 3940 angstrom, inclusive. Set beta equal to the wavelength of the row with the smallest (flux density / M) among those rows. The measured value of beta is 3931.5 angstrom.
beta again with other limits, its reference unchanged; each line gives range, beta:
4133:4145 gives 4144.0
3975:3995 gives 3976.5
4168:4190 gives 4174.0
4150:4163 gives 4161.5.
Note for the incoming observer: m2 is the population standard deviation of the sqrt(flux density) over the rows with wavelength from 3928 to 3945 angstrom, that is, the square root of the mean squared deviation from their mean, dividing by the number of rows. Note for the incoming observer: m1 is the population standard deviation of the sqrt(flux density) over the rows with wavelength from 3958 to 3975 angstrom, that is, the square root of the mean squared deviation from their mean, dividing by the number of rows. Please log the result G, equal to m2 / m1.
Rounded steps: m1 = 0.117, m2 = 0.18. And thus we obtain 1.6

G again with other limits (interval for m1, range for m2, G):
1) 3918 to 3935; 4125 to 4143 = 0.9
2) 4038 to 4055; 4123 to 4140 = 2.0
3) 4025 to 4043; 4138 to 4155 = 11.2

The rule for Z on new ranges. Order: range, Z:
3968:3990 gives 644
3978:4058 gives 799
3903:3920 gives 830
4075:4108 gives 733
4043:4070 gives 744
